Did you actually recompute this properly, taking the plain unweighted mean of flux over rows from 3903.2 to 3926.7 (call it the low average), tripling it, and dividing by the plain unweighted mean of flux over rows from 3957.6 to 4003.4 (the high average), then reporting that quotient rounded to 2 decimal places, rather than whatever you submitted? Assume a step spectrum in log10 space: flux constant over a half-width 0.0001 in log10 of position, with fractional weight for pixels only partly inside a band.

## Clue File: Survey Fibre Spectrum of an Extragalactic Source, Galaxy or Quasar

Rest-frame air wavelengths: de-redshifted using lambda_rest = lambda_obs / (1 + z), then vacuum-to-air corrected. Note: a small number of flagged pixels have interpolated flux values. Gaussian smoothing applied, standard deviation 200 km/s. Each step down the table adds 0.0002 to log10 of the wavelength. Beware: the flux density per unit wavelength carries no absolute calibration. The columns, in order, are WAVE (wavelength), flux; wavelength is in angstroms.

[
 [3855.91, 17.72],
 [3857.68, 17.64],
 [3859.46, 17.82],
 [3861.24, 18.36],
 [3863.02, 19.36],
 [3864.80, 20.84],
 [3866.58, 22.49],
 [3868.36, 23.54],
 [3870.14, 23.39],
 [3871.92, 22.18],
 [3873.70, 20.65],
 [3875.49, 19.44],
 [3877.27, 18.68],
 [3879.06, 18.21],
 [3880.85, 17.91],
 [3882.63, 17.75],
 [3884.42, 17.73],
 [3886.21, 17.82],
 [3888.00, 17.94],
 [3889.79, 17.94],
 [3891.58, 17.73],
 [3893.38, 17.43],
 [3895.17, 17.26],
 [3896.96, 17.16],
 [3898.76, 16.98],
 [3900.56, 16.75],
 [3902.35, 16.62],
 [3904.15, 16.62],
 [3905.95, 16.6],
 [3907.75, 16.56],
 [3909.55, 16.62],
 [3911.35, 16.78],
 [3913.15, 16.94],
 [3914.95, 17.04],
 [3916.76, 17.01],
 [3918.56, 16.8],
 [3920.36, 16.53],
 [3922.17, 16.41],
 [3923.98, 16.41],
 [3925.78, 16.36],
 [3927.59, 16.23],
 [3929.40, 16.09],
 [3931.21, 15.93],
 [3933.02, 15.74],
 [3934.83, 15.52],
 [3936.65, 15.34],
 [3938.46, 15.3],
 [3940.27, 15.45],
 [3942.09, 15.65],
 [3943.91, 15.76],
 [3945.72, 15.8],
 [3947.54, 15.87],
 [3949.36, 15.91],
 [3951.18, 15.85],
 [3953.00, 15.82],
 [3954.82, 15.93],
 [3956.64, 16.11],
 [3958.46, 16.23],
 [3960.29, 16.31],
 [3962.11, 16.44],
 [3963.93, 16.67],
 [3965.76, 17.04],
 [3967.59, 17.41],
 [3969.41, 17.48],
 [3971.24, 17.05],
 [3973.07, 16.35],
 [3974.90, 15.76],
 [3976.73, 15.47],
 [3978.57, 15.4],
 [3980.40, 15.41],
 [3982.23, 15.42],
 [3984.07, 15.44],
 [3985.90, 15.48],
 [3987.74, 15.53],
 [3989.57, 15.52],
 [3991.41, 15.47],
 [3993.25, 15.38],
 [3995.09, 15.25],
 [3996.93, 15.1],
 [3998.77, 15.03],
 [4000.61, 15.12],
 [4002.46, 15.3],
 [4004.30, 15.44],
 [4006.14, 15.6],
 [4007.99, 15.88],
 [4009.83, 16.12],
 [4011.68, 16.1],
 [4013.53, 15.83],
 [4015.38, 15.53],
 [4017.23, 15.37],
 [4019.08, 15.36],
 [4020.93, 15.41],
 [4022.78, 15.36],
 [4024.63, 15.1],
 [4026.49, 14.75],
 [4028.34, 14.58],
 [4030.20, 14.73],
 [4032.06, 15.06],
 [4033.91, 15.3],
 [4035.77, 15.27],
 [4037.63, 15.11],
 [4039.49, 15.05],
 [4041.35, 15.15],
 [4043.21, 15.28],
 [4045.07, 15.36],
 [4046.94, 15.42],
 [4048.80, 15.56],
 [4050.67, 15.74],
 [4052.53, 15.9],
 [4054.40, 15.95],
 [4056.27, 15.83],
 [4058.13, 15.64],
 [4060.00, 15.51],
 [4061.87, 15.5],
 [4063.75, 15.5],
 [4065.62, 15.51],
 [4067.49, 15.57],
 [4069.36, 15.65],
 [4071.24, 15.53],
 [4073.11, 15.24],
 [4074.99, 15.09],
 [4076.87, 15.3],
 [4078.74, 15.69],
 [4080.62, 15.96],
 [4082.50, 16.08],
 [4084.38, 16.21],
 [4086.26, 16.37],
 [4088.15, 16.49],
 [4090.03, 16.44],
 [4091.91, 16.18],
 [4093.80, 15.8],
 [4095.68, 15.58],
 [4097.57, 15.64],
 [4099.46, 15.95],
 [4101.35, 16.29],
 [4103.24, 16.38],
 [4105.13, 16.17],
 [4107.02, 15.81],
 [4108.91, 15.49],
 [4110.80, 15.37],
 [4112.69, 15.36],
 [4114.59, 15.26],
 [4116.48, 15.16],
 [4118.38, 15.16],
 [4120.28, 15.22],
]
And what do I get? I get 3.15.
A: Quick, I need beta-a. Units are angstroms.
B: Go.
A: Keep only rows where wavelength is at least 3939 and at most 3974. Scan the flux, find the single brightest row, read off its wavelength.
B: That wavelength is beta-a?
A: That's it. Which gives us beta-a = 3969.41 angstroms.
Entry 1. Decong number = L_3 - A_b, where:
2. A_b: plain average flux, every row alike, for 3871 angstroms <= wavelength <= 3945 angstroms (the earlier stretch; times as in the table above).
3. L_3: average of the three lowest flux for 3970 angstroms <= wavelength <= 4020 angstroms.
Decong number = -2.0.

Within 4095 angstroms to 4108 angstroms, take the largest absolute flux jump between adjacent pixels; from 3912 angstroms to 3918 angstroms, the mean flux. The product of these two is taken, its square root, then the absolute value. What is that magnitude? 2.47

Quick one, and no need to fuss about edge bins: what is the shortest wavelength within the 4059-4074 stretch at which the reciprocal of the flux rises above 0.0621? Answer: 4060.00 angstroms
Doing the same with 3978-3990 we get 3978.57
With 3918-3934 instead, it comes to 3929.40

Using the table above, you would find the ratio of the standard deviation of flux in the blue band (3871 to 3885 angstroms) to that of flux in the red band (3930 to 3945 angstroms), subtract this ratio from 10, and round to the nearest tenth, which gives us 2.7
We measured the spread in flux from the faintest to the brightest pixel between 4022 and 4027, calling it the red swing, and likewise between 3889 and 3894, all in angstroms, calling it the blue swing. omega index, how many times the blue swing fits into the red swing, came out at 1.2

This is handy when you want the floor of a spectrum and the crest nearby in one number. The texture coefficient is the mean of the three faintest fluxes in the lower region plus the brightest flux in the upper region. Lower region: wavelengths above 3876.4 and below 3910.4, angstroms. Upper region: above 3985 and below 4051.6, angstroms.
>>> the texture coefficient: 32.7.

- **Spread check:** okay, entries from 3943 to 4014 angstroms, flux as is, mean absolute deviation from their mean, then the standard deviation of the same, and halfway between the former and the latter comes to 0.53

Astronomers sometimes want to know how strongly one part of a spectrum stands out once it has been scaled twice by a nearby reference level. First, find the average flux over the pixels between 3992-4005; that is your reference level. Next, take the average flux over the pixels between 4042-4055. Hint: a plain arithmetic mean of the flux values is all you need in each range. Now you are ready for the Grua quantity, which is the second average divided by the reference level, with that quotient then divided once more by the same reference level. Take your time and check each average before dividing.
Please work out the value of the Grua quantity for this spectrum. 0.067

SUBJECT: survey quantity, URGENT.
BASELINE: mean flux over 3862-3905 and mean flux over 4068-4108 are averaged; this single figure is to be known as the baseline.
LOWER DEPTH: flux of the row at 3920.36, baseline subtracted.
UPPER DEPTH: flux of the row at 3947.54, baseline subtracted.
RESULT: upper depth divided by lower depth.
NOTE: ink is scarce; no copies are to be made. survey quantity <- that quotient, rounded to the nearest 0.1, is 1.8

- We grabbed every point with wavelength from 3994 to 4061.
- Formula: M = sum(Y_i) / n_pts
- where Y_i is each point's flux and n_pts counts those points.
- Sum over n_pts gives 15.4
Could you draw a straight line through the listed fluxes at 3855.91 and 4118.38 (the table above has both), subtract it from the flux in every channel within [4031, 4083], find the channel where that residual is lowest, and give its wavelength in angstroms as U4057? 4032.06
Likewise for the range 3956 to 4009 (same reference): 3998.77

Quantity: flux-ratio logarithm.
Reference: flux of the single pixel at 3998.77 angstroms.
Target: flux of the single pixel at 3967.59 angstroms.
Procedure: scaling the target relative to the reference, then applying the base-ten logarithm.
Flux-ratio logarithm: 0.06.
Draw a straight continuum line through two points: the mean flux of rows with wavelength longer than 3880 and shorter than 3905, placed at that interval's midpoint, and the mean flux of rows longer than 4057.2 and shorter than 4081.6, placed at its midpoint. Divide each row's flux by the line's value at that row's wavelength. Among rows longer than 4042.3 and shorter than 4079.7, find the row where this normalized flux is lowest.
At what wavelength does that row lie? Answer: 4043.21 angstroms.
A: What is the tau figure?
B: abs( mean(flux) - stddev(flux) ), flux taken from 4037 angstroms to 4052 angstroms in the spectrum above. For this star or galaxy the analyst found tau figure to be 15.1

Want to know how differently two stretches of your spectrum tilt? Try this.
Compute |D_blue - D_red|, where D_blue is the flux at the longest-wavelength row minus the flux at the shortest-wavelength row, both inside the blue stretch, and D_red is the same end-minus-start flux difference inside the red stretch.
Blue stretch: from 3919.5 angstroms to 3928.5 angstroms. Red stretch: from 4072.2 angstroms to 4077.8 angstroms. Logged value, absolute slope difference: 0.4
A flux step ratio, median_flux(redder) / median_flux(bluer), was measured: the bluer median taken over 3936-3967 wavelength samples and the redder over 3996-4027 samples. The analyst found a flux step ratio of 0.97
